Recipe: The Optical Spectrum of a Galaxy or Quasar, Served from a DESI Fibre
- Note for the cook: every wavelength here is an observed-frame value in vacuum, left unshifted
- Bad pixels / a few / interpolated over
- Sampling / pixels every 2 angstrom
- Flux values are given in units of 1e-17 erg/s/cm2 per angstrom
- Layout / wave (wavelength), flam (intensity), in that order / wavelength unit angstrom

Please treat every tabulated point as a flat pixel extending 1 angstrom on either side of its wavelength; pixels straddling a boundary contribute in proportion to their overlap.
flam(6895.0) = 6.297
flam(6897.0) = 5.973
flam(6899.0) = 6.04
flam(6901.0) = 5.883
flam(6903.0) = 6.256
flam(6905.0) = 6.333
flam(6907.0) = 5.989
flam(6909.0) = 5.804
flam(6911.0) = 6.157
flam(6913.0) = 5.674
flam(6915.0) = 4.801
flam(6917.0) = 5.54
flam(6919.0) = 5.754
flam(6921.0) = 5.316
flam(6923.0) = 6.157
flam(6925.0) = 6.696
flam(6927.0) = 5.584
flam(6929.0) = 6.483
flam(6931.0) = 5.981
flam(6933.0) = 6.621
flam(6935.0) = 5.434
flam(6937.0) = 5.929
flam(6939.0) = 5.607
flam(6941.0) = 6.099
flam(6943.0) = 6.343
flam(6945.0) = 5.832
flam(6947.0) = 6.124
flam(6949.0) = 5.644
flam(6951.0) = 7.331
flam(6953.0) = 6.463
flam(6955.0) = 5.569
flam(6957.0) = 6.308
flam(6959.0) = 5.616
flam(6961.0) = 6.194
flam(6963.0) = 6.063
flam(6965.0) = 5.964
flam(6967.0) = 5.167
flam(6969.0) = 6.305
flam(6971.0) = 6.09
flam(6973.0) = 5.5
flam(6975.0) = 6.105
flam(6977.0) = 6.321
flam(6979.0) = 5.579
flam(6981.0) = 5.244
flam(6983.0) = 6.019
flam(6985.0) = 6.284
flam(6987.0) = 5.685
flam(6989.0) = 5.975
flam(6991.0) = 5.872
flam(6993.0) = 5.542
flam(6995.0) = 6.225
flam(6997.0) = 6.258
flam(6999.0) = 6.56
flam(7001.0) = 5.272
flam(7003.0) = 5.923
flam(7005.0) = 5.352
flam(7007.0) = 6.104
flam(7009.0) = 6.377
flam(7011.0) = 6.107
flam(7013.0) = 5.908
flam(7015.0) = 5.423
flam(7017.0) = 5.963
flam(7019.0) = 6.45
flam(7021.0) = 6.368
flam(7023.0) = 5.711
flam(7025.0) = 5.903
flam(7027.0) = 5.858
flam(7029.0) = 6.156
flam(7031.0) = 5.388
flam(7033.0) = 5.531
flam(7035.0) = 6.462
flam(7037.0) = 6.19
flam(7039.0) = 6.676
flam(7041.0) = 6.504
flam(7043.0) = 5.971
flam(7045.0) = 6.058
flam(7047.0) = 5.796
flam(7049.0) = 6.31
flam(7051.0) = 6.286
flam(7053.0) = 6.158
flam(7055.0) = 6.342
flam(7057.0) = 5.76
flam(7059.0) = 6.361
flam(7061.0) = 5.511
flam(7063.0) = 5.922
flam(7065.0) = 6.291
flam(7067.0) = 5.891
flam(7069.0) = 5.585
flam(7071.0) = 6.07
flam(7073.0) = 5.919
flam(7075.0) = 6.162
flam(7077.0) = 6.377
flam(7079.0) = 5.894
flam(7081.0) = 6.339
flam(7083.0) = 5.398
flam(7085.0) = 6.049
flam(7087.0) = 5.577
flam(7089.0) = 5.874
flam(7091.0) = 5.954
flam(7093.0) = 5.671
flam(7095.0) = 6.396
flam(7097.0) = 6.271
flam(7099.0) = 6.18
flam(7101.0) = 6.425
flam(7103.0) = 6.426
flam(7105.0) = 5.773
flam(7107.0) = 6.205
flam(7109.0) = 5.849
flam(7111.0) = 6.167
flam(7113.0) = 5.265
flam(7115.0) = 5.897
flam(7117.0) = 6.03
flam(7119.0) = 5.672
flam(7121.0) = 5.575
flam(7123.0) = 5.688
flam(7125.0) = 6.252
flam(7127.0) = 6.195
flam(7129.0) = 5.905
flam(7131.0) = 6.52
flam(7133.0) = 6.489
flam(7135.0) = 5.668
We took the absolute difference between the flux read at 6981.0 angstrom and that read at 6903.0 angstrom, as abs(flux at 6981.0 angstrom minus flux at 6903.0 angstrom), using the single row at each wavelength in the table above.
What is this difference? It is 1.0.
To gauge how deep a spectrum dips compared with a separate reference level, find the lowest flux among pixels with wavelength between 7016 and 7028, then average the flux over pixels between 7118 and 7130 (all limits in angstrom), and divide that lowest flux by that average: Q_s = 0.971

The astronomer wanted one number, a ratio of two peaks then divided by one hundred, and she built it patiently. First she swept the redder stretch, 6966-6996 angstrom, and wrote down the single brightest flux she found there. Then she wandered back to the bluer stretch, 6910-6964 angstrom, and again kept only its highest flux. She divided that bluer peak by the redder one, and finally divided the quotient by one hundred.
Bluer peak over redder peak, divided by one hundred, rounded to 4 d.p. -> 0.0116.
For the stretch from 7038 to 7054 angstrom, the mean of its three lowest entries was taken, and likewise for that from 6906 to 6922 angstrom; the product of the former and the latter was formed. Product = 31.0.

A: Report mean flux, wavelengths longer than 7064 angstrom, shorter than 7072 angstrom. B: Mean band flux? 5.96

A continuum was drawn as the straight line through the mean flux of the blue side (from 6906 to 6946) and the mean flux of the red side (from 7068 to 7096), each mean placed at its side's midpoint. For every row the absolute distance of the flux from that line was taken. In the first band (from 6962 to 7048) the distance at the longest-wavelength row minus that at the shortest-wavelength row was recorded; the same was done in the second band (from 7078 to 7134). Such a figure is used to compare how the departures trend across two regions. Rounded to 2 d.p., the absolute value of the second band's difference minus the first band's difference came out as 0.49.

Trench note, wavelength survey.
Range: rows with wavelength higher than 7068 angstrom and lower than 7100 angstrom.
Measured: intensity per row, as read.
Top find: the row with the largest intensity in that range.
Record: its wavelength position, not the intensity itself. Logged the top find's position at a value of 7095.0 angstrom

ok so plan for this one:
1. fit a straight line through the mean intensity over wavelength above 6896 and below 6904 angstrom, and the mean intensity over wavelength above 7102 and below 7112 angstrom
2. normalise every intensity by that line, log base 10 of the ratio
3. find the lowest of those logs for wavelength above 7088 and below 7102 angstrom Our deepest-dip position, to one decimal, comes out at 7093.0 angstrom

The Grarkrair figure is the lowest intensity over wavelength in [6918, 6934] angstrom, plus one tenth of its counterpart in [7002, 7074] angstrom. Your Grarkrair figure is 5.85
